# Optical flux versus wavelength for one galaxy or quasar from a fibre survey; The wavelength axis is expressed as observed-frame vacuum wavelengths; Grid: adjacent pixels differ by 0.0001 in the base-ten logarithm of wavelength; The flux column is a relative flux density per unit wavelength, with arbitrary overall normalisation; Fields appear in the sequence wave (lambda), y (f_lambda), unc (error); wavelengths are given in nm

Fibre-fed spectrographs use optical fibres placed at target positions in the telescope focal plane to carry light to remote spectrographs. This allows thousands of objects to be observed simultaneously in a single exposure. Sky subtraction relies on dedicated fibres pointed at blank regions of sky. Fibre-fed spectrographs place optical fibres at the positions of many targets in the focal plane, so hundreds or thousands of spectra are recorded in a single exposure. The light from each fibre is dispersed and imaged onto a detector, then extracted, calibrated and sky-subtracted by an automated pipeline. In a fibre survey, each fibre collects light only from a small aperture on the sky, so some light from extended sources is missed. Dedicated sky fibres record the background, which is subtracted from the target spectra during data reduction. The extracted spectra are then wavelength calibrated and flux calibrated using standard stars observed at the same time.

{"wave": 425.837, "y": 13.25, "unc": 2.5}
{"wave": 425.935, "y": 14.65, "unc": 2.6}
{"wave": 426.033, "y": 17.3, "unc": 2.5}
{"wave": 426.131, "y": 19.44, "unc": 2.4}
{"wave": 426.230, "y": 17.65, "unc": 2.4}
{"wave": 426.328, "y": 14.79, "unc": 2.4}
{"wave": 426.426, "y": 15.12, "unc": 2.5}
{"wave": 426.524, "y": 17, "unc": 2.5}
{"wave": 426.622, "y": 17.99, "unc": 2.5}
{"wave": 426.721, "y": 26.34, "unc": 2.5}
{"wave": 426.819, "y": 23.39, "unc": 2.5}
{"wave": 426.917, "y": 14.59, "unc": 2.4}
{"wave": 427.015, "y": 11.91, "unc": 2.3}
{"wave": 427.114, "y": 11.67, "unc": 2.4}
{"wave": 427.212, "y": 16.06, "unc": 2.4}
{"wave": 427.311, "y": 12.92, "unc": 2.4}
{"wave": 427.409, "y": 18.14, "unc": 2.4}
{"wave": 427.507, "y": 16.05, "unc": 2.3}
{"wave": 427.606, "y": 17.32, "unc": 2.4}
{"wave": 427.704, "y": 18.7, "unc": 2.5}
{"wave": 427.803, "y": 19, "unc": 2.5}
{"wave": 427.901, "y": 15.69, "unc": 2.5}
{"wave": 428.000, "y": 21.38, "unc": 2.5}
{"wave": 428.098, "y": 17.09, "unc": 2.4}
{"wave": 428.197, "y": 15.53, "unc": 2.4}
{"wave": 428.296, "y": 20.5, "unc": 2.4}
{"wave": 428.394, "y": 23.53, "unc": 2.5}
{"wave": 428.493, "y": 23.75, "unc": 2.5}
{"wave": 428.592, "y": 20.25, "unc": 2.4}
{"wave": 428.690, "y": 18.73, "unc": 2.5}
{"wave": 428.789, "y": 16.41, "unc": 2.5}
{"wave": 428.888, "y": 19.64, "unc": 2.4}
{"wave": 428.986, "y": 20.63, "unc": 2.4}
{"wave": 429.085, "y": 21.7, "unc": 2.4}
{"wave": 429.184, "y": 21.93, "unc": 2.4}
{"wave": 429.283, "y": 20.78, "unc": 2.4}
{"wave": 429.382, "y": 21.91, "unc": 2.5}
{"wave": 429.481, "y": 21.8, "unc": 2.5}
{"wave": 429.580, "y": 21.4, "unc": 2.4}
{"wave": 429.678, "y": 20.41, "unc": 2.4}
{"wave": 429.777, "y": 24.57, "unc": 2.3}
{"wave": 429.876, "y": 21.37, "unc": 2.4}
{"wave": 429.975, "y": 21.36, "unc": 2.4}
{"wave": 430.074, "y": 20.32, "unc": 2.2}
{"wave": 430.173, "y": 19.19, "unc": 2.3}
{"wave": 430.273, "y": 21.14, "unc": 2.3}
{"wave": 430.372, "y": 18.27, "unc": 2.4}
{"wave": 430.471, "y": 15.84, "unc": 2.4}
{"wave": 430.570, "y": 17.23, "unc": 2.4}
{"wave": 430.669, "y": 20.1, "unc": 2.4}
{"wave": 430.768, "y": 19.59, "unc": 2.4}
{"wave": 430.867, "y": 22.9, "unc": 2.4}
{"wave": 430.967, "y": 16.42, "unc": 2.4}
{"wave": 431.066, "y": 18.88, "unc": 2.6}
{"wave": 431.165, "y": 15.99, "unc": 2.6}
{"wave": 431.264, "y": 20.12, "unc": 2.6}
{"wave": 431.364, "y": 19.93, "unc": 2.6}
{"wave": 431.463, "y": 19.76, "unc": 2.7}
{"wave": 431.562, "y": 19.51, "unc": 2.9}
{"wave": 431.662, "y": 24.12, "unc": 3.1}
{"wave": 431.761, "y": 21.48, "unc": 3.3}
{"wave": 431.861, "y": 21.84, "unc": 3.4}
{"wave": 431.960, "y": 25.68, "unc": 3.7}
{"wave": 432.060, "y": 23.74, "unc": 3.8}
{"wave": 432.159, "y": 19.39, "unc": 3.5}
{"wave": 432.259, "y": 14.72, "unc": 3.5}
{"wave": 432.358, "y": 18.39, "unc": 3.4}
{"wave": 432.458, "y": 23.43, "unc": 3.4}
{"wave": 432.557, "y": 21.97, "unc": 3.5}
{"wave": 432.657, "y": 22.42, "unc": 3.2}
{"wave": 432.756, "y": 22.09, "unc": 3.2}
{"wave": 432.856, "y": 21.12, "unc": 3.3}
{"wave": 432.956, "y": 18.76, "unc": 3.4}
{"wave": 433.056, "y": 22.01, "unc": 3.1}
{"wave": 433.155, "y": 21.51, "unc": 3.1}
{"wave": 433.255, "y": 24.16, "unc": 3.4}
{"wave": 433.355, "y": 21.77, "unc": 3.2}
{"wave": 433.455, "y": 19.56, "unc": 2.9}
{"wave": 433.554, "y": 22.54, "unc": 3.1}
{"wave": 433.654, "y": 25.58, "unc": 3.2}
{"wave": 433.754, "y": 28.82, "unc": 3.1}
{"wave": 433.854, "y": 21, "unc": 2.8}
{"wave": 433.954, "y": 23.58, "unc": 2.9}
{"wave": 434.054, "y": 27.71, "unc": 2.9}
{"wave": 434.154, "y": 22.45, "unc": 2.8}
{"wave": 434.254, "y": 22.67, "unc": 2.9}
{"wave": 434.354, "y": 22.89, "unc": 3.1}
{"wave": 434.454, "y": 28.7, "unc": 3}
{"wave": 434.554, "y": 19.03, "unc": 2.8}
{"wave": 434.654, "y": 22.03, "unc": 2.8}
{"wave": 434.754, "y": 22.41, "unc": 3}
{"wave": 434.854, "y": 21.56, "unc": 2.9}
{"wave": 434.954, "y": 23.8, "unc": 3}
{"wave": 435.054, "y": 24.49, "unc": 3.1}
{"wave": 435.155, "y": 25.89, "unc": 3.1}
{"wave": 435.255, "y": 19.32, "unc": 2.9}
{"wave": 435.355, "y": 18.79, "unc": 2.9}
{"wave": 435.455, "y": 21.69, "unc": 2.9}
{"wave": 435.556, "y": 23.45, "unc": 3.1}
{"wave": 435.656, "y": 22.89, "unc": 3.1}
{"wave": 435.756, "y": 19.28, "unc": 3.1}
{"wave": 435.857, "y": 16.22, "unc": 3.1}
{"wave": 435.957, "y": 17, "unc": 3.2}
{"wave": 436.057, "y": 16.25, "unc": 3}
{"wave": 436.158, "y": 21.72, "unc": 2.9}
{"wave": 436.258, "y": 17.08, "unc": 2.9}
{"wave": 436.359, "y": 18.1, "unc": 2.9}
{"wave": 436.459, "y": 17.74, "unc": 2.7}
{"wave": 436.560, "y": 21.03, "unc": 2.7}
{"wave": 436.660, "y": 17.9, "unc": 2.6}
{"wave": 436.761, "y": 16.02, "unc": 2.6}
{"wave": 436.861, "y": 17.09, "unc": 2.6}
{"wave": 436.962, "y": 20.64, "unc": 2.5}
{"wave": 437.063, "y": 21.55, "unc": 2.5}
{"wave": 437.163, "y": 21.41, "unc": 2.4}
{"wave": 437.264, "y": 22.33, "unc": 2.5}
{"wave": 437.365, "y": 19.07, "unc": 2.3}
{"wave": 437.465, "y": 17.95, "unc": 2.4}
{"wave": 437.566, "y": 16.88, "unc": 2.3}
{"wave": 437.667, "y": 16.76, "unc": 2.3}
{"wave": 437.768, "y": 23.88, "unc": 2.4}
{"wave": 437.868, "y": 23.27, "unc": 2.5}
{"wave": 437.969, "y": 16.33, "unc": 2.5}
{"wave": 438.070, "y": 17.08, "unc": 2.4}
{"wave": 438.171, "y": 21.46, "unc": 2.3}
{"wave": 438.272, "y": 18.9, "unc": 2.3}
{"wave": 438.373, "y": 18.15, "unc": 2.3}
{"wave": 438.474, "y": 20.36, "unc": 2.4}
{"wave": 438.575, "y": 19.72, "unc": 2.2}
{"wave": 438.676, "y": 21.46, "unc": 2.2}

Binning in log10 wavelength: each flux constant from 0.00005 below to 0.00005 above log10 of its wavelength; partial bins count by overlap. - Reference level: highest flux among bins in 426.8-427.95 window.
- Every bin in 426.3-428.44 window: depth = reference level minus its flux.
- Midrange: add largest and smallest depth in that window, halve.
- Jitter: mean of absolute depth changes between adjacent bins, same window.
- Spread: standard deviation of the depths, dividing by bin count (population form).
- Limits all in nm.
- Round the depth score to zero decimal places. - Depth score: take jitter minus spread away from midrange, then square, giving 24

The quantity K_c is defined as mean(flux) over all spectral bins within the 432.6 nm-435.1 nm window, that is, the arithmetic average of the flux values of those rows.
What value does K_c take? 22.9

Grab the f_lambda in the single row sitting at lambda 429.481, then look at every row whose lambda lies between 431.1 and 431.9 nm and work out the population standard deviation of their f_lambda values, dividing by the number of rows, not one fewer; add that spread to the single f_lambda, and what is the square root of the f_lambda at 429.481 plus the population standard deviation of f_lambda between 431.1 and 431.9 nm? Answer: 4.90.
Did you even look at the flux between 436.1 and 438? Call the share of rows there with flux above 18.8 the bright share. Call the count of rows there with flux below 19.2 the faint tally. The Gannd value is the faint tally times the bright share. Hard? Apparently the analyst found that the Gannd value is 5.21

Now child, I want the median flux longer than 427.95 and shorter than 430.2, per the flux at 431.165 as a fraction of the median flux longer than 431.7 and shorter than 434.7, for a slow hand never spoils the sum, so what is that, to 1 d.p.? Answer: 28.7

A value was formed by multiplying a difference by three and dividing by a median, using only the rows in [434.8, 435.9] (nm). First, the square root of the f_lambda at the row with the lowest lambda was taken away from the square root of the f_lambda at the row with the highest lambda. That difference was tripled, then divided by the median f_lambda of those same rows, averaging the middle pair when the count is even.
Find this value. -0.09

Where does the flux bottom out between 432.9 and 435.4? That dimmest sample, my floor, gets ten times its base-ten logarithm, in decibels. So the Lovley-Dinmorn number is 12.7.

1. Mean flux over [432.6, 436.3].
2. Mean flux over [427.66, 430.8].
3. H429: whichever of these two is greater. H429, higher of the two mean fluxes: 22.0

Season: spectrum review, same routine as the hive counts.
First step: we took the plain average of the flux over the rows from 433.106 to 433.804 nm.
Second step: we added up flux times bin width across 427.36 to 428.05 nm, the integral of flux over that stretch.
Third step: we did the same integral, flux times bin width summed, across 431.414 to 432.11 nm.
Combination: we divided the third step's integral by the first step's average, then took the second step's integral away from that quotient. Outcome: -11.8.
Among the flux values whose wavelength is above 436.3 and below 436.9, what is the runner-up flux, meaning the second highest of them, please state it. 18.1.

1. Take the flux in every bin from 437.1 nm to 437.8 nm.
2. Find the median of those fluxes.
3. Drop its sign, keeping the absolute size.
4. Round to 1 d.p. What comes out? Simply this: 19.1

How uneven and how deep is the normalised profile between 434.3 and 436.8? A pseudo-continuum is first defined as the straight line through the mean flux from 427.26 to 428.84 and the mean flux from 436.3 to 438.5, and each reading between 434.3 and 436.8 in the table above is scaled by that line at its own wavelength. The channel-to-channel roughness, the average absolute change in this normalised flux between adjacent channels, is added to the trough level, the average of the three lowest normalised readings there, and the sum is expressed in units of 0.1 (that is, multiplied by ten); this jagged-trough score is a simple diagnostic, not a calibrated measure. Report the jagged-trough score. 9.8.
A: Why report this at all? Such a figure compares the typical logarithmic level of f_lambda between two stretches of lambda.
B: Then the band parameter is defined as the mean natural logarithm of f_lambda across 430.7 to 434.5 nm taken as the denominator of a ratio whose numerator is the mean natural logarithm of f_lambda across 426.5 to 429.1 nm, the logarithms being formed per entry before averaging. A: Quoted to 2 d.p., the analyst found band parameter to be 0.94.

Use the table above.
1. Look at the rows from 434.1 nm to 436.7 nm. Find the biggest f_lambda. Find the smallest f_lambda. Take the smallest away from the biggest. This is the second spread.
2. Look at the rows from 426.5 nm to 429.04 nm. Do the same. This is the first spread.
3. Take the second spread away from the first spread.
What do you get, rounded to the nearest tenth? 2.2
